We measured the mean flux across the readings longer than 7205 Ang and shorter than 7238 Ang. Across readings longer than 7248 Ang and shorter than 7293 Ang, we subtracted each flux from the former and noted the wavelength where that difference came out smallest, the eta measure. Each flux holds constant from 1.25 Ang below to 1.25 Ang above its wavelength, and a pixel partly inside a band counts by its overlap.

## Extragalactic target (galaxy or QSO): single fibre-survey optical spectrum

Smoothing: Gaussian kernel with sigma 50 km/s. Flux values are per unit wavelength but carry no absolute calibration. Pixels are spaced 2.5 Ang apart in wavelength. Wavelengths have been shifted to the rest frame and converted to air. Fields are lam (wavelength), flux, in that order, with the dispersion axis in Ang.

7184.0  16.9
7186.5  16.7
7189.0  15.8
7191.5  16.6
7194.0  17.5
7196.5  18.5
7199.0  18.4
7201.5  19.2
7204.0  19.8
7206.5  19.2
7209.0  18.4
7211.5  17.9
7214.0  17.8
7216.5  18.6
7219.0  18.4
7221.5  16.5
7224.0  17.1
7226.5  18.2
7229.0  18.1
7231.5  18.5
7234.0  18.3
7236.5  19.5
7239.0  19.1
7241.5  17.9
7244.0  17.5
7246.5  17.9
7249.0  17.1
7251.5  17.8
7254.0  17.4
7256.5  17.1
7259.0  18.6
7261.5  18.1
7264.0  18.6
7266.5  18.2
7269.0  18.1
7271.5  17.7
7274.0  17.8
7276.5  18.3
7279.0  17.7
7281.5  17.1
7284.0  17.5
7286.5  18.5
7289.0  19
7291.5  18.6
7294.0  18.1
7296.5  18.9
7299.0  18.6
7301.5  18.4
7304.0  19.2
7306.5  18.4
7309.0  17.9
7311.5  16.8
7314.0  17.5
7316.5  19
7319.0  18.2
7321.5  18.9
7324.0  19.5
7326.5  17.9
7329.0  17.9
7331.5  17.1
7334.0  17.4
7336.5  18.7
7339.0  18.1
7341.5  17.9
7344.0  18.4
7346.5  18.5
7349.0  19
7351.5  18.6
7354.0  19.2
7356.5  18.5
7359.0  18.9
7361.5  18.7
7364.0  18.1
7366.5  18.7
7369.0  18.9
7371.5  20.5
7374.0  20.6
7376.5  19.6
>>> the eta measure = 7289.0 Ang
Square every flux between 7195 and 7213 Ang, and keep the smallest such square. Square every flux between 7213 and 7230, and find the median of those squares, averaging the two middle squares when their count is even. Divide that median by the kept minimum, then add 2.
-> 3.02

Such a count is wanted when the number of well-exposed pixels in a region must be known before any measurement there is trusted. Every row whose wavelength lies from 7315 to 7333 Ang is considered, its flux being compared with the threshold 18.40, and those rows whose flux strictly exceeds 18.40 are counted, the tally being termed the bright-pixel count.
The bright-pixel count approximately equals 3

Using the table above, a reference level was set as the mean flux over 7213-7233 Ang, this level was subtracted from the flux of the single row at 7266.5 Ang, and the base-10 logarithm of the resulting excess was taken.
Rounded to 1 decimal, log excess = -0.5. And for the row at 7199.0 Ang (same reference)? -0.3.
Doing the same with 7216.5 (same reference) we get -0.2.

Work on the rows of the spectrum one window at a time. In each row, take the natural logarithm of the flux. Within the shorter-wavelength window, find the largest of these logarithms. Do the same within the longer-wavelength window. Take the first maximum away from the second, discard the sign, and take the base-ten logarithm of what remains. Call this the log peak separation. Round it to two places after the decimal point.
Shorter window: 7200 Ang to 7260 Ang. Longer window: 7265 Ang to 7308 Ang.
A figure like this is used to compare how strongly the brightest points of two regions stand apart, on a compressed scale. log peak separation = -1.51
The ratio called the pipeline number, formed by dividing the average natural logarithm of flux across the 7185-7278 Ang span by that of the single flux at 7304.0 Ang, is 0.98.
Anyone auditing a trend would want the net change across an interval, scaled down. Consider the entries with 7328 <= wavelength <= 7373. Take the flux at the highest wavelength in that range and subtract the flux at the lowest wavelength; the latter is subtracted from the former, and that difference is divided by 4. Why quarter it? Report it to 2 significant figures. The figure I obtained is 0.65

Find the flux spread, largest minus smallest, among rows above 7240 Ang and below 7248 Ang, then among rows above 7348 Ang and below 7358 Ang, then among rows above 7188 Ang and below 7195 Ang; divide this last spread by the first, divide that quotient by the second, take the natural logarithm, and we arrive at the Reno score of 1.80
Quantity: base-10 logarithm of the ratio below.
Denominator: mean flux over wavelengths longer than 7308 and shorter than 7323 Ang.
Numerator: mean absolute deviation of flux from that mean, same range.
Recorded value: -1.44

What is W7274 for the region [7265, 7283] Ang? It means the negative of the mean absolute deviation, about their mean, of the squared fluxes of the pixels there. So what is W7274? -11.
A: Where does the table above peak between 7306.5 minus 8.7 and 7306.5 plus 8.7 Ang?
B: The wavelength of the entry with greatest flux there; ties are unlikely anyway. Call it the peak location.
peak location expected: 7304.0 Ang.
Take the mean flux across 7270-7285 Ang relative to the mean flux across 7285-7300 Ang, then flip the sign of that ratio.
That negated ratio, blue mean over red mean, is -0.95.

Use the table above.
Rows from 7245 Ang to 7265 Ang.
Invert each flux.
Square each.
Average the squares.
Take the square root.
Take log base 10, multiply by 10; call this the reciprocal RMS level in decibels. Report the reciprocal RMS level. -12.5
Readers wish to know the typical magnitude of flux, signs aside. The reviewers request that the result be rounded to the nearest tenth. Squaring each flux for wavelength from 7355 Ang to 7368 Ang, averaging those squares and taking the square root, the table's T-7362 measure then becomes 18.6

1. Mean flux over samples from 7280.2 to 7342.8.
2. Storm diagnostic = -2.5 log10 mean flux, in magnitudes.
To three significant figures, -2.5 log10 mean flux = -3.15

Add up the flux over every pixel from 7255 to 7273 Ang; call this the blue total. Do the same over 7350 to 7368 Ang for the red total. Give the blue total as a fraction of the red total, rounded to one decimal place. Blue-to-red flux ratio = 1.0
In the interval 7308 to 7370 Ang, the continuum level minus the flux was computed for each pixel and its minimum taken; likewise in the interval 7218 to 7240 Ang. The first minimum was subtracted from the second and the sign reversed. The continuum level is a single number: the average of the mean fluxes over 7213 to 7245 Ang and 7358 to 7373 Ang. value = 0.0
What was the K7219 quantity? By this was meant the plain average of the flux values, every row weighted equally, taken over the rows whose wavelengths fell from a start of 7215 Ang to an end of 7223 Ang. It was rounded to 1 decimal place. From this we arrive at 17.8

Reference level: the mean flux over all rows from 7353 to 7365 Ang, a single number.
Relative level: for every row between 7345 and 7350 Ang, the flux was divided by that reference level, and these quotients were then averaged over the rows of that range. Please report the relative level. 1.00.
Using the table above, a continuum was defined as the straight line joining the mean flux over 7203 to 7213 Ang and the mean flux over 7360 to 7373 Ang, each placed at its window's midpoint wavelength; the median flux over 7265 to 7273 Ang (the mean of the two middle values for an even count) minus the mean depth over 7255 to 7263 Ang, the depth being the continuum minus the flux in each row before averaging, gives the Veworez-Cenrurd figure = 17.2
